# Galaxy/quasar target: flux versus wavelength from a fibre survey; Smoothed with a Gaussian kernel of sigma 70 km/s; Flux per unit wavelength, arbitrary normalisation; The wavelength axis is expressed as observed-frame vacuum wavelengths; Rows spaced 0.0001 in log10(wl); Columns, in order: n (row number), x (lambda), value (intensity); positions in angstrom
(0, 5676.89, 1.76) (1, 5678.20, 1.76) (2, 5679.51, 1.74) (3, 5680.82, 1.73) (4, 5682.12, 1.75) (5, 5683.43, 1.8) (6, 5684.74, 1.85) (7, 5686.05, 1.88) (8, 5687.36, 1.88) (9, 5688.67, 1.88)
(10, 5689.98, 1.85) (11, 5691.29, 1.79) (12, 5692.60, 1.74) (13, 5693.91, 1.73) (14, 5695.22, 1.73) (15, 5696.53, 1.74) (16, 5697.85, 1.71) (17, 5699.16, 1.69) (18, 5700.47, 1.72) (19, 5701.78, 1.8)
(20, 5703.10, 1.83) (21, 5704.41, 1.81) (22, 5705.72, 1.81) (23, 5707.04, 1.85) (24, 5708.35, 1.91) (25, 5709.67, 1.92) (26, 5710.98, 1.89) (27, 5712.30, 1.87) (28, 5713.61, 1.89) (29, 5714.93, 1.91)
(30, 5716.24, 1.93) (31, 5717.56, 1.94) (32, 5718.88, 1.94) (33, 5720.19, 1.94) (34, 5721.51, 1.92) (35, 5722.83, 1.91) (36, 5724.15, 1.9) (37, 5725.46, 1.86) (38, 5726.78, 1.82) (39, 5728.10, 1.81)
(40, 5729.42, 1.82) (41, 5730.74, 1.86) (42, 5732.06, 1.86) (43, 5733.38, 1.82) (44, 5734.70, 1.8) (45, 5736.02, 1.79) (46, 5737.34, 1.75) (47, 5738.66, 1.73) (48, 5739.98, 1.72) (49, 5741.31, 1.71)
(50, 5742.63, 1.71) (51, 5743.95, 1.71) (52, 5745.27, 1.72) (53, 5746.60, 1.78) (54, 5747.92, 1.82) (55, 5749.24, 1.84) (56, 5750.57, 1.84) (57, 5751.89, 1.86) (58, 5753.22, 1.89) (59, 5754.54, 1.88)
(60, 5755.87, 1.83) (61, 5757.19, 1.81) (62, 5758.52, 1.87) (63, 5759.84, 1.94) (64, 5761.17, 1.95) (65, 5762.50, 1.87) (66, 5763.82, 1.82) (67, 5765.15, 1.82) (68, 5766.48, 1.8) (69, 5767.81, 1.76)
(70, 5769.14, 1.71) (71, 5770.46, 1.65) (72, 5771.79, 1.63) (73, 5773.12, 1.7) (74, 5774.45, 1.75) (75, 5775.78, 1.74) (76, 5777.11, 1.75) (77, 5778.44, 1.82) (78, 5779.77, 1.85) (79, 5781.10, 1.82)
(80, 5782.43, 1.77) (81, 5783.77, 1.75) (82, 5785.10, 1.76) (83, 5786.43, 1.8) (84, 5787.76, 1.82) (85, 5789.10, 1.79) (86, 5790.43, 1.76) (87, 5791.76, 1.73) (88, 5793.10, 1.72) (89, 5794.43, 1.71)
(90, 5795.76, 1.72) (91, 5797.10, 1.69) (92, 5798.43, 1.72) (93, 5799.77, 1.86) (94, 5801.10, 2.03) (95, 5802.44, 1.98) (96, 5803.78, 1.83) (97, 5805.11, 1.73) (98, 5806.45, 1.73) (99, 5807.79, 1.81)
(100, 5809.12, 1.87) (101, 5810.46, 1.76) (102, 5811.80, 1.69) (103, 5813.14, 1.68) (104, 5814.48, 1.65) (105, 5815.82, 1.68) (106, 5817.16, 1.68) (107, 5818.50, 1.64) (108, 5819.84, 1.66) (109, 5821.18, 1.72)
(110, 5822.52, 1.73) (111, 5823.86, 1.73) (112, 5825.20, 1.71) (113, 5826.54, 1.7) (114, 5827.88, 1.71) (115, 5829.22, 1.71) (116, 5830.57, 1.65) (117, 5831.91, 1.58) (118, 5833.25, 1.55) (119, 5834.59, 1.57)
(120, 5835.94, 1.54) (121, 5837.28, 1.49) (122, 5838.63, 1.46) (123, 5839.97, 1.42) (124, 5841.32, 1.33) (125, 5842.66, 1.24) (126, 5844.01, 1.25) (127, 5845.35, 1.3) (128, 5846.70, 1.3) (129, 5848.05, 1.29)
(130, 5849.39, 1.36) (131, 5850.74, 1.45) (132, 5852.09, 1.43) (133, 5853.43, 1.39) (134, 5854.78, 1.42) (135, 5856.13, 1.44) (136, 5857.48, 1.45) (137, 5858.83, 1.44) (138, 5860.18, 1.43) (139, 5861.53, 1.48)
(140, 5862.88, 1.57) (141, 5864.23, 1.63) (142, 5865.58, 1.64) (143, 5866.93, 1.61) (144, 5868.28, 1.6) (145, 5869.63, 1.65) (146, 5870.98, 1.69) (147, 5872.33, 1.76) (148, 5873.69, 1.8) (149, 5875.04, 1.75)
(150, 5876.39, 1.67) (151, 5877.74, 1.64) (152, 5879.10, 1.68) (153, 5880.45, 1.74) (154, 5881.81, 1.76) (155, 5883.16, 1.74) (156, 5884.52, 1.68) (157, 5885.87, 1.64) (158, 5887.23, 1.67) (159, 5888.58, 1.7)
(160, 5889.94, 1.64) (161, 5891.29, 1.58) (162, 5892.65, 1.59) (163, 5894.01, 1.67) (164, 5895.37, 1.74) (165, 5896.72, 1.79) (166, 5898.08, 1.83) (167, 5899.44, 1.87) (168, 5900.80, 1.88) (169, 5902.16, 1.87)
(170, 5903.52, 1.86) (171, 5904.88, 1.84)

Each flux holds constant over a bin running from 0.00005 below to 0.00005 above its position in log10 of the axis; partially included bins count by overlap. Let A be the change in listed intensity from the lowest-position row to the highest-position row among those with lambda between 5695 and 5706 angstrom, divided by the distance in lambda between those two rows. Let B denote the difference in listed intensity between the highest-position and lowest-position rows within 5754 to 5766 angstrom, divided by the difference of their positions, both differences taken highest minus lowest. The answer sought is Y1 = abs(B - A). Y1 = 0.013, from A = 0.0076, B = -0.006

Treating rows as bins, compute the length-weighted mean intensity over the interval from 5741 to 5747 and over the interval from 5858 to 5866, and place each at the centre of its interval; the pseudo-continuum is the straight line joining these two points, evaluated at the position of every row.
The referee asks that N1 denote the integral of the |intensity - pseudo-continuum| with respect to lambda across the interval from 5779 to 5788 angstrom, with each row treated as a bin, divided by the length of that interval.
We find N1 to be 0.14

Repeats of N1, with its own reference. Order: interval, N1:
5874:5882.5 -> 0.21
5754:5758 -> 0.14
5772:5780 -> 0.09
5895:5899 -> 0.33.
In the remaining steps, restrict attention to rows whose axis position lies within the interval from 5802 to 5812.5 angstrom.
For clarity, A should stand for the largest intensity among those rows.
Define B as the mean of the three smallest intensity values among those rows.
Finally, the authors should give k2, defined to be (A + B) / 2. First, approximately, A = 1.98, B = 1.72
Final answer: 1.85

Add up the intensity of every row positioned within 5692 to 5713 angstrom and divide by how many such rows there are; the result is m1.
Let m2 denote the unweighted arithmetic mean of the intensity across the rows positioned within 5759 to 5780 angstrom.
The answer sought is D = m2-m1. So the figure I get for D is -0.01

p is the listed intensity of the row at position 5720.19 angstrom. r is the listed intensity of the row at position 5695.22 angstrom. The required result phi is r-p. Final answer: -0.21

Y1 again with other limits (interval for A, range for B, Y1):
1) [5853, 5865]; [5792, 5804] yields 0.012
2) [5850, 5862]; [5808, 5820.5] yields 0.022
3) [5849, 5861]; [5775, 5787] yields 0.001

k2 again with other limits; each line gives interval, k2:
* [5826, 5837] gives 1.63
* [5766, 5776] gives 1.73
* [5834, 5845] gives 1.42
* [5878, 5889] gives 1.71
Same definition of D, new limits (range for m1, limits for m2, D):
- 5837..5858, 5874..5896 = 0.30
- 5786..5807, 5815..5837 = -0.13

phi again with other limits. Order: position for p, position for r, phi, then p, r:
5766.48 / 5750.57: 0.04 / 1.8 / 1.84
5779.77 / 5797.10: -0.16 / 1.85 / 1.69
